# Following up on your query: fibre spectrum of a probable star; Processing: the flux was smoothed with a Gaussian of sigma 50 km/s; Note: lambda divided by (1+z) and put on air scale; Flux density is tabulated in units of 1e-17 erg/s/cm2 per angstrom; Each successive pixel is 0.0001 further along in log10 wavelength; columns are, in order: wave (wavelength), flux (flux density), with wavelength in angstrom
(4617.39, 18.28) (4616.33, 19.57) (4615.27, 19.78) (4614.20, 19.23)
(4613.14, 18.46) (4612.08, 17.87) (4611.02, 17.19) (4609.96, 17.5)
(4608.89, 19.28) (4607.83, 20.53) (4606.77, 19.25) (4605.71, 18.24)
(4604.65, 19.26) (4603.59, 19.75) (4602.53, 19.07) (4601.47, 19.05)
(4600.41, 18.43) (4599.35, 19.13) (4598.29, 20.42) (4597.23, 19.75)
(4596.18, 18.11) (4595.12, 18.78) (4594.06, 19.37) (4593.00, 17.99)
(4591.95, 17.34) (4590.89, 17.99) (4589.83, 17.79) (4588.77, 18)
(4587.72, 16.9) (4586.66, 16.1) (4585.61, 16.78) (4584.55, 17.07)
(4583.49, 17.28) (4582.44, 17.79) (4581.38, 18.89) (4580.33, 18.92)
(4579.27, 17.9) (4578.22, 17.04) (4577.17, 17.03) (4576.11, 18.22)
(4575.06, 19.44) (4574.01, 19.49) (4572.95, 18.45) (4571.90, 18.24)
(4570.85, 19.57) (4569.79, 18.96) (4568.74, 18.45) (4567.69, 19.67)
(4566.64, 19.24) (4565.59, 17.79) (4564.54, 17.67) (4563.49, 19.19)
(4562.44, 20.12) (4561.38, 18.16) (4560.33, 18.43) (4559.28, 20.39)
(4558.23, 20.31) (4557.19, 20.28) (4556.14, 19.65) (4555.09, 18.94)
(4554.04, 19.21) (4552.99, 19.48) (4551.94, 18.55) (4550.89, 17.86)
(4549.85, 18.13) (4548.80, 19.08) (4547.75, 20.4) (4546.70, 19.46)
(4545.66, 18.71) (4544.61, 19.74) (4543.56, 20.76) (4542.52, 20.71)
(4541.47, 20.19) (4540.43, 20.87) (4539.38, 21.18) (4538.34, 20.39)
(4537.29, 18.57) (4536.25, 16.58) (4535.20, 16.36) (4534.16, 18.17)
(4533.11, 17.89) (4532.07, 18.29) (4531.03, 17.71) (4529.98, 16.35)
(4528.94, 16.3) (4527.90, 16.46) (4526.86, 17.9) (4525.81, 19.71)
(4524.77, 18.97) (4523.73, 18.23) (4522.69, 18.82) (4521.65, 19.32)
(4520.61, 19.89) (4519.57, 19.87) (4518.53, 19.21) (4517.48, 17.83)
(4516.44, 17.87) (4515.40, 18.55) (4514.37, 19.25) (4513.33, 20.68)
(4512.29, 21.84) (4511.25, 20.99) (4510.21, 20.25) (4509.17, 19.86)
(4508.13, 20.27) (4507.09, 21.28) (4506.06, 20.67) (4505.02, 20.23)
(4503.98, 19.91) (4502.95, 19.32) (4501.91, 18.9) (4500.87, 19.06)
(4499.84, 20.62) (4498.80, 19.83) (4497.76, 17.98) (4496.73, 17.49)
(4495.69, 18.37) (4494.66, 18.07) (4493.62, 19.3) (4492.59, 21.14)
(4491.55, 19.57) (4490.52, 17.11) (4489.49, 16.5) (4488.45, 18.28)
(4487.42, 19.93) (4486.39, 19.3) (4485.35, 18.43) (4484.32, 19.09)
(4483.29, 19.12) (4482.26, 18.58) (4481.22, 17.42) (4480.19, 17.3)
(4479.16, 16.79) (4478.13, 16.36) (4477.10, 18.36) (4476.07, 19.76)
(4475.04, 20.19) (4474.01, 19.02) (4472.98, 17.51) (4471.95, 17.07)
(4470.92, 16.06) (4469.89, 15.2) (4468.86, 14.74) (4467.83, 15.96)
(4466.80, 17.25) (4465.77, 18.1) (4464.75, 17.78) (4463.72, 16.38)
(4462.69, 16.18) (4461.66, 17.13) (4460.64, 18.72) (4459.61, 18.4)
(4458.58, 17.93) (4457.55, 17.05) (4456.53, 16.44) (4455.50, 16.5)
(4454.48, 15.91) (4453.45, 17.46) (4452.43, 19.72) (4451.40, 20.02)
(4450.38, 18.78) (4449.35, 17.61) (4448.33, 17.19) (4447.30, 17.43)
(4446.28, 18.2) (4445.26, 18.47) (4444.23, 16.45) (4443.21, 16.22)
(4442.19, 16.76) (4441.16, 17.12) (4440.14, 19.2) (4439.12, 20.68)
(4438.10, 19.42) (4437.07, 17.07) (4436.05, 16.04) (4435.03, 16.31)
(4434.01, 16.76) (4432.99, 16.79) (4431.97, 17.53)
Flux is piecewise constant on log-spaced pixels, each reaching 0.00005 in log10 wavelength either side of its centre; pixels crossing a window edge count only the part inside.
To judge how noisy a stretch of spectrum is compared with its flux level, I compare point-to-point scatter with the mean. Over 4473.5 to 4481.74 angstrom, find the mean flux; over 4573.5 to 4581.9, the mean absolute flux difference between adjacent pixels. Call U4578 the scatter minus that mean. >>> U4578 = -17.5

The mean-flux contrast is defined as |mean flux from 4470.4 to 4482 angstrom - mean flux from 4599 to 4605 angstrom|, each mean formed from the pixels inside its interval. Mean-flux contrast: 1.3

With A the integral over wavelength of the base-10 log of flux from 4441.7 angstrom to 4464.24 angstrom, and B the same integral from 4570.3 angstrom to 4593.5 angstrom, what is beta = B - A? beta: 1.06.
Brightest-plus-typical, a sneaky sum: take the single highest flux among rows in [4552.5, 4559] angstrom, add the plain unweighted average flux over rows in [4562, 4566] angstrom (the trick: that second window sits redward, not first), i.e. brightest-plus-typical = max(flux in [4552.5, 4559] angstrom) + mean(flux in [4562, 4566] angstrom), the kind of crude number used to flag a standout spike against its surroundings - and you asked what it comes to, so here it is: 39.0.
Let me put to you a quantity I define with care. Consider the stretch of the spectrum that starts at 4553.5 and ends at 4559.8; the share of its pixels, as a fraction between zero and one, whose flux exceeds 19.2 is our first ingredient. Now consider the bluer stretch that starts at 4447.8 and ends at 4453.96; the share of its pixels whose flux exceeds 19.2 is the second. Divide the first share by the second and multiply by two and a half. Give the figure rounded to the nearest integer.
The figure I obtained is 6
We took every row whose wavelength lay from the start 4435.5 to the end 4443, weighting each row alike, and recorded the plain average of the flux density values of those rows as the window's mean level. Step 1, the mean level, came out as 18.0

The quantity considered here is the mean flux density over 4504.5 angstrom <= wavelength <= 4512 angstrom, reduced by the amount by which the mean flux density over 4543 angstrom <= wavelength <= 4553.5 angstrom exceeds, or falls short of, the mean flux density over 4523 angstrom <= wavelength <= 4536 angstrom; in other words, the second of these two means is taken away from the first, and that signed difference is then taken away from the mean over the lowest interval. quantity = 19.0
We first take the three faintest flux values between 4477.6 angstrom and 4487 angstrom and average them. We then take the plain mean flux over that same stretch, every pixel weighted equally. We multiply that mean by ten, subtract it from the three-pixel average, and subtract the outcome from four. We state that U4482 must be 168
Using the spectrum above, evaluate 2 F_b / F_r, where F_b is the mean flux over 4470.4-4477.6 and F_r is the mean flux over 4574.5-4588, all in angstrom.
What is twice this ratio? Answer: 2.07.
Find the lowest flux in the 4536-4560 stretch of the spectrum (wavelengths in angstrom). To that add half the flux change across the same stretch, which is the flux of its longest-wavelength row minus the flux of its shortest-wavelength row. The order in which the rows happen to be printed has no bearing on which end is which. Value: 18.5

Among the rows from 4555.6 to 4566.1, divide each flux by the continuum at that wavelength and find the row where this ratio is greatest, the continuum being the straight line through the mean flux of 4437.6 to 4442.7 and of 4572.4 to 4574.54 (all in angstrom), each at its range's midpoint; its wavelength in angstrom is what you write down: 4559.28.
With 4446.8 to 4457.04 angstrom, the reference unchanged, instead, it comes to 4451.40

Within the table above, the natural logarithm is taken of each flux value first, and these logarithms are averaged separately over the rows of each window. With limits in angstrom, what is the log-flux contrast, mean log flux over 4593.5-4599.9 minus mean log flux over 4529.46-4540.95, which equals 0.049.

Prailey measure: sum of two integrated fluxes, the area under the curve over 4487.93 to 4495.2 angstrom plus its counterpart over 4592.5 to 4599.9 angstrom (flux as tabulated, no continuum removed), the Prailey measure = 276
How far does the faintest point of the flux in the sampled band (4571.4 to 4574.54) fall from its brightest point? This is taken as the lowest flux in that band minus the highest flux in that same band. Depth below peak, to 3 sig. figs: -1.25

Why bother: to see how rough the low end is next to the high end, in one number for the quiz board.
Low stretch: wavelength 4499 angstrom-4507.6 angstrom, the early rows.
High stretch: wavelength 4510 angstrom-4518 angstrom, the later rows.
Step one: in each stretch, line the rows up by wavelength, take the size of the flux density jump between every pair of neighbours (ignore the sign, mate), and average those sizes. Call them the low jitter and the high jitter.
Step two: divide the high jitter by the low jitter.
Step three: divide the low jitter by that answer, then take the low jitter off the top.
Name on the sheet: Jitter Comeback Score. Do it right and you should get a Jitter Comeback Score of -0.2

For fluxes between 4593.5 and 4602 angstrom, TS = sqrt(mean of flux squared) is 19.1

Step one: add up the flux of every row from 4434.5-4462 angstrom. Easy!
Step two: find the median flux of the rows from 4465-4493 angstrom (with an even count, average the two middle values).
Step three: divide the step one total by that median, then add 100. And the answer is 126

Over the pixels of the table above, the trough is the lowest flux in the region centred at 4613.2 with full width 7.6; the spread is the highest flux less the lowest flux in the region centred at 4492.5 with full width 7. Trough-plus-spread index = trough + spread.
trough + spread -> 21.8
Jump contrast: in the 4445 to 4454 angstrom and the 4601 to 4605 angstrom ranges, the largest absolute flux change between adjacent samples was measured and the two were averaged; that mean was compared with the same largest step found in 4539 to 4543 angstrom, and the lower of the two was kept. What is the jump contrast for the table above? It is 0.68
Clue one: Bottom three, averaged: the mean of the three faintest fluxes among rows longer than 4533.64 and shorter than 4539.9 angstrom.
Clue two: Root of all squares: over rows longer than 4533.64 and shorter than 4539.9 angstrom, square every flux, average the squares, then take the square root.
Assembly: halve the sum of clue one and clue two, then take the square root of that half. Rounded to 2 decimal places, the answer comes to 4.22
